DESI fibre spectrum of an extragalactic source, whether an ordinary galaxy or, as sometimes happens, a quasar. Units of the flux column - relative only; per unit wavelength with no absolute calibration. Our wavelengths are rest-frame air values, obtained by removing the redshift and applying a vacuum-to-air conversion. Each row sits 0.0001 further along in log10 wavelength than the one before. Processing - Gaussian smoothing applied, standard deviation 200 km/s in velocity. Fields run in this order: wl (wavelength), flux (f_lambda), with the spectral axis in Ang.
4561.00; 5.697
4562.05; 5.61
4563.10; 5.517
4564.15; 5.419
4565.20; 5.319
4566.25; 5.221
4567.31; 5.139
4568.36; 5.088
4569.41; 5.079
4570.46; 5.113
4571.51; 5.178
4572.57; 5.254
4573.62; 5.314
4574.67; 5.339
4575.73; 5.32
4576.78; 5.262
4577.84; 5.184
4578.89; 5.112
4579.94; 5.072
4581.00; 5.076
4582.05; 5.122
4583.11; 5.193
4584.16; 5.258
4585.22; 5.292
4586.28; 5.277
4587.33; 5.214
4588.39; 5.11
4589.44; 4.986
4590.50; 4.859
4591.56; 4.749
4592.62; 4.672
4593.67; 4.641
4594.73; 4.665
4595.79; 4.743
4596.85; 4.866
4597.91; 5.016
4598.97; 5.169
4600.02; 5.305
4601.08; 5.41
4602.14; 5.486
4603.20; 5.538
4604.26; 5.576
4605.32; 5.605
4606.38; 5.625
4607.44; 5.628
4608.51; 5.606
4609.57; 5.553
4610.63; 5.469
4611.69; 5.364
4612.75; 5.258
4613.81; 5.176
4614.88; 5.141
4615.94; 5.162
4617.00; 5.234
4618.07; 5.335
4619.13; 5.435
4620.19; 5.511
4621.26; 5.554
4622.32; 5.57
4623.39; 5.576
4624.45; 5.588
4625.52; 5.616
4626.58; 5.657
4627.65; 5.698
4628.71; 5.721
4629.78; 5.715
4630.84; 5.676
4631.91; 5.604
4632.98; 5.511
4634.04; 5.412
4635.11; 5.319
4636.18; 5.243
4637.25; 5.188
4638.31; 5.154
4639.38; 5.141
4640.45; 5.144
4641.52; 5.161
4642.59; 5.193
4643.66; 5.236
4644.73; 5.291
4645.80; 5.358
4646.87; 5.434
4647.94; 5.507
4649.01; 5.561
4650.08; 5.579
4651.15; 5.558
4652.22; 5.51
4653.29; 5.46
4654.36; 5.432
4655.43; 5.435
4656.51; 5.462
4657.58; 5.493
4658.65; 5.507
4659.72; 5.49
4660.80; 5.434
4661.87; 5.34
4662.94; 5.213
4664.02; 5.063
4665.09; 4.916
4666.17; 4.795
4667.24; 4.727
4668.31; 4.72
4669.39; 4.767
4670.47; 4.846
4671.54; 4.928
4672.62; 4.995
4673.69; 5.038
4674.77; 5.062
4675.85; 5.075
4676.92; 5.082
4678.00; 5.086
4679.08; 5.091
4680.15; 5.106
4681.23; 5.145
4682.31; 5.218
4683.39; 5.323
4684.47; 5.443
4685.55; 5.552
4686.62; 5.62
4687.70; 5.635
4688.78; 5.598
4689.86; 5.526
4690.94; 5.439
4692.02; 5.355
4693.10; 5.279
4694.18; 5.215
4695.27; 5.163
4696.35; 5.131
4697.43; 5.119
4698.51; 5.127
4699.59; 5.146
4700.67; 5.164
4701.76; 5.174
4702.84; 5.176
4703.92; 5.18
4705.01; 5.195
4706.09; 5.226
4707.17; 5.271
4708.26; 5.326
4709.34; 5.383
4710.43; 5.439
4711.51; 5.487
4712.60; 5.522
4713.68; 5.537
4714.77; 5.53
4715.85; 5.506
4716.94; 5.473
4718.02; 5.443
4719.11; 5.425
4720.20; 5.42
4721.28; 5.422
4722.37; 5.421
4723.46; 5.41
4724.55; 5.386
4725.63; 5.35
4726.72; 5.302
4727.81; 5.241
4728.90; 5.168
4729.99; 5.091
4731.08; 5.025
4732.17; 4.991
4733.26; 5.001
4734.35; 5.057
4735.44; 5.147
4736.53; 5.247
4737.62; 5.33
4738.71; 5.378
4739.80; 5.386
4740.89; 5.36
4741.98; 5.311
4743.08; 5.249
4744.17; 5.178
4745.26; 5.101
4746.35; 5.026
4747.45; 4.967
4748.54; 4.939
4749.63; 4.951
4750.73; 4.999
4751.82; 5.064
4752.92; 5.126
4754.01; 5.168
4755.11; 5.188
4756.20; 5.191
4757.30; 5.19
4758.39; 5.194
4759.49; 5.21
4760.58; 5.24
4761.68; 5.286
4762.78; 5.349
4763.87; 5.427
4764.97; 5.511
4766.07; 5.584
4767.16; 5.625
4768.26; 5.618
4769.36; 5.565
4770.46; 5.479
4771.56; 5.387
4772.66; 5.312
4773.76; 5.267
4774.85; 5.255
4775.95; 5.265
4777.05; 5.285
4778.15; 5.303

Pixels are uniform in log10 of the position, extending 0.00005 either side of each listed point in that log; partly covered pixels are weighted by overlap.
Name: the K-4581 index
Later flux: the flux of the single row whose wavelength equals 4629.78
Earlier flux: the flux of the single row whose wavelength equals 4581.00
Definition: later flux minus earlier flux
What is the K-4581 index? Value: 0.64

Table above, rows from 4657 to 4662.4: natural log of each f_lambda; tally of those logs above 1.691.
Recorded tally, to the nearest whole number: 4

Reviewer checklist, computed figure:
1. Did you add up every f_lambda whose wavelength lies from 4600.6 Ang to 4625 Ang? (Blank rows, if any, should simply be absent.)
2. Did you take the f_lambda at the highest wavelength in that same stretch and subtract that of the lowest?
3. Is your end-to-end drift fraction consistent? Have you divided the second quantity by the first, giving 0.0014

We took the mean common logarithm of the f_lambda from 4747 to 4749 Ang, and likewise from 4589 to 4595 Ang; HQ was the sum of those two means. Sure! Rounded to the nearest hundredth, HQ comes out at 1.37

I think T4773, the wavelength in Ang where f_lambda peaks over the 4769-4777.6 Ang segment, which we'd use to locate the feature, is 4769.36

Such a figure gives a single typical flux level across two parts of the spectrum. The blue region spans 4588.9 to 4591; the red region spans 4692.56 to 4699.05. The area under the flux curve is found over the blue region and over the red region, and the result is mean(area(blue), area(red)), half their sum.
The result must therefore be 22.0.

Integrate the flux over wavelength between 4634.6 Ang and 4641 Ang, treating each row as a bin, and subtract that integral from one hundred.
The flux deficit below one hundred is 66.7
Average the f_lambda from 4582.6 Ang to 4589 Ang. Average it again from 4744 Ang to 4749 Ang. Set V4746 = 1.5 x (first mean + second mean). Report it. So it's 15.4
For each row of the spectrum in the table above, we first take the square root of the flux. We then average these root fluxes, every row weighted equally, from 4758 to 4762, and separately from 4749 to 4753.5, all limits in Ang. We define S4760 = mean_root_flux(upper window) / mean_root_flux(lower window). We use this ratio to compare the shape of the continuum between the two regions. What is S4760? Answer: 1.02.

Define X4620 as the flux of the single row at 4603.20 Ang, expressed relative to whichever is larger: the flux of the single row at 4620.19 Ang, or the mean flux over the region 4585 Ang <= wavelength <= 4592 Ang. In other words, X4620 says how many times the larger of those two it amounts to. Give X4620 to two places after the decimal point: 1.00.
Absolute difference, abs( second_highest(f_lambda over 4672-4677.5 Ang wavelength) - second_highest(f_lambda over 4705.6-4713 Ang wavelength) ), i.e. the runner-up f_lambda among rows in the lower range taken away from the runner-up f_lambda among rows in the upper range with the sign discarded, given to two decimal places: 0.41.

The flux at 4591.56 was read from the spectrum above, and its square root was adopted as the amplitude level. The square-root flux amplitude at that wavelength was 2.18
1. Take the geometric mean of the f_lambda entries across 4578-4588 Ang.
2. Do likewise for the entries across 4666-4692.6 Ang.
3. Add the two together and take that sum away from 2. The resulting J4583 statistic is -8.34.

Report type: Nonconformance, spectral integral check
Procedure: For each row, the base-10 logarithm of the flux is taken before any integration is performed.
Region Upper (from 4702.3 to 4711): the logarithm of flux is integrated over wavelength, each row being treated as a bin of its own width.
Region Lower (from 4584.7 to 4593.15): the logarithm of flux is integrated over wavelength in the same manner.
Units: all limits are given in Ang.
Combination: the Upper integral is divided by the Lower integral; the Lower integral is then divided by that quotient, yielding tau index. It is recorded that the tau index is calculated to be 5.6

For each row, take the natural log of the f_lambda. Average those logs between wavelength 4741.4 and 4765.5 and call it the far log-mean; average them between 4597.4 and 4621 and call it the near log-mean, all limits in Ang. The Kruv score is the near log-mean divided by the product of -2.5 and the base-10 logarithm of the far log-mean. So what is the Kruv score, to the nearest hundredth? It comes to -3.12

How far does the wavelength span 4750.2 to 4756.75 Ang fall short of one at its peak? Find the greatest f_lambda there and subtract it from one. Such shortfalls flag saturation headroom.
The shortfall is -4.19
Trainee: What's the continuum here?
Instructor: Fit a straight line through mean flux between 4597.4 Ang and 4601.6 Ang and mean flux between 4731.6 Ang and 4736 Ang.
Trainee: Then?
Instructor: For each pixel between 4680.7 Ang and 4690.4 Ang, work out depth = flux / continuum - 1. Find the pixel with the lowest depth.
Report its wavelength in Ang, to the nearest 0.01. 4681.23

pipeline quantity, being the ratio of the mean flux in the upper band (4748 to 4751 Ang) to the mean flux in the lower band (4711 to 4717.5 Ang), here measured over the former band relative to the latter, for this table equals 0.90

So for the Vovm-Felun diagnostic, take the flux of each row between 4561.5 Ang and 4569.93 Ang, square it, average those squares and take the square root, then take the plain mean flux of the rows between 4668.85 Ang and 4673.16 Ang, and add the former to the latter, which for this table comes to 10.2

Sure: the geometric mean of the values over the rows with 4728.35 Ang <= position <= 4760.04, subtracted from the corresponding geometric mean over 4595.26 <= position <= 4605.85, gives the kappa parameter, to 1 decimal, 0.1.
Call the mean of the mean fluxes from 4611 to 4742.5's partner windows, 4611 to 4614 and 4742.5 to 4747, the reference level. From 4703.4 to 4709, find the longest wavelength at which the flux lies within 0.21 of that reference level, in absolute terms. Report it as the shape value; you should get 4708.26 Ang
